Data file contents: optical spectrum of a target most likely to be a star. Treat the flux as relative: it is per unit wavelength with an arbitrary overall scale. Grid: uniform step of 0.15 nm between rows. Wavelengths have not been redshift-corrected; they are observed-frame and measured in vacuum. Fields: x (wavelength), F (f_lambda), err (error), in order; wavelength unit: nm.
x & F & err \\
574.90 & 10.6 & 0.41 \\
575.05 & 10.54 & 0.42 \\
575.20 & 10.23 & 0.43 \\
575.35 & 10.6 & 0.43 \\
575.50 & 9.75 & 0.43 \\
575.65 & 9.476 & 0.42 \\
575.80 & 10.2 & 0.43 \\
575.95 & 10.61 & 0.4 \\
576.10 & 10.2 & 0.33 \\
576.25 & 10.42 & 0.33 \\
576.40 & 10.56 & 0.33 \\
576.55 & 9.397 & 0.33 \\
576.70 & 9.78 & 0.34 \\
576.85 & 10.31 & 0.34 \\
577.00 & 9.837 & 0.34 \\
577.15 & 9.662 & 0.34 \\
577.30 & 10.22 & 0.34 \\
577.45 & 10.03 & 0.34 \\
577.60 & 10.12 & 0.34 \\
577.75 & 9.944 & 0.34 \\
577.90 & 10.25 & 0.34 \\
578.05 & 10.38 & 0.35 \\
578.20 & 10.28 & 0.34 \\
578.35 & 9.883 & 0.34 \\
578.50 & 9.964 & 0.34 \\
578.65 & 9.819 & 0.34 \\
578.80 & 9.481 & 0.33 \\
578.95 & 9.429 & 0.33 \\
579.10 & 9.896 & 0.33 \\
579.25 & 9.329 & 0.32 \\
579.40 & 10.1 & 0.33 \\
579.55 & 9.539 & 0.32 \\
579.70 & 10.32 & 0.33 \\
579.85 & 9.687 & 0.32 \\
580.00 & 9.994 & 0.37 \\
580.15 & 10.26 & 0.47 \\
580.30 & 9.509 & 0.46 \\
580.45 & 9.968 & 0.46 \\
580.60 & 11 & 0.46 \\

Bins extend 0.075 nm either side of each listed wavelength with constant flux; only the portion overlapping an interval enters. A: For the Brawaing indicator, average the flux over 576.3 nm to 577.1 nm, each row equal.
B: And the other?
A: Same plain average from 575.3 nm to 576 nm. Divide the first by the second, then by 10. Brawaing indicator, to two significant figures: 0.099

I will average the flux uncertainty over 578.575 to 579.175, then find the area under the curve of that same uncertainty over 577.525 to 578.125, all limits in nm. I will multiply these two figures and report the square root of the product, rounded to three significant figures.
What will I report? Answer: 0.261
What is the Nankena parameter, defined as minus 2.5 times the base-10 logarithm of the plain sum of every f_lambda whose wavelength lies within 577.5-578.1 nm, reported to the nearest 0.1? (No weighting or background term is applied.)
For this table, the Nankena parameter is -4.0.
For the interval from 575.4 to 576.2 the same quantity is -4.3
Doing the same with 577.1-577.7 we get -4.0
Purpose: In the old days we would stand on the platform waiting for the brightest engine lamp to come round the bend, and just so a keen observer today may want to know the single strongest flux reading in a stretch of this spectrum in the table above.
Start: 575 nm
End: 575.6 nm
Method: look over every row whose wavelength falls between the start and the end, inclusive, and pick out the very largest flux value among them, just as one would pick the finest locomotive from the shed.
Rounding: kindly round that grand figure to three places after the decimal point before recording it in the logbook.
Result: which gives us 10.600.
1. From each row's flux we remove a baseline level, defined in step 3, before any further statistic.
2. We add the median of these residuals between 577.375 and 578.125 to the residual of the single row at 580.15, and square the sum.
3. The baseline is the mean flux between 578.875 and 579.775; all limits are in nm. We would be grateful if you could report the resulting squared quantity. 0.7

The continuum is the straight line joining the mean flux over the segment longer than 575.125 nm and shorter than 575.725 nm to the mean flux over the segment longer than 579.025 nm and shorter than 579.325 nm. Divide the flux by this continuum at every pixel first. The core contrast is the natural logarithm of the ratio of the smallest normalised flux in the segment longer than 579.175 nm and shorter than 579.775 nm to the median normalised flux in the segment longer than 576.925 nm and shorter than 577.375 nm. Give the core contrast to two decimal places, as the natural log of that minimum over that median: -0.03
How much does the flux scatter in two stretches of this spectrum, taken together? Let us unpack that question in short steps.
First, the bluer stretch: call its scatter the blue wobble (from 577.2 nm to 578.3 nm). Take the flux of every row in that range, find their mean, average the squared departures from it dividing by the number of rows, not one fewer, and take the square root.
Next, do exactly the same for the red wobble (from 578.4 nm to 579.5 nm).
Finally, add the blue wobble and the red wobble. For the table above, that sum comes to 0.42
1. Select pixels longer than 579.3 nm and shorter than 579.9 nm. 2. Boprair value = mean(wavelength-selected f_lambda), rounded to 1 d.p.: 9.9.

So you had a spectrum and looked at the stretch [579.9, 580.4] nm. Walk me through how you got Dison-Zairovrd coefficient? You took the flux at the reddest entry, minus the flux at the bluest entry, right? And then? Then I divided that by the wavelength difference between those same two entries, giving -1.6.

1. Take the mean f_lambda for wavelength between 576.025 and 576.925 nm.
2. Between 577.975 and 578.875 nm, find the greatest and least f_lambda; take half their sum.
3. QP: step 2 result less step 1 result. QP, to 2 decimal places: -0.18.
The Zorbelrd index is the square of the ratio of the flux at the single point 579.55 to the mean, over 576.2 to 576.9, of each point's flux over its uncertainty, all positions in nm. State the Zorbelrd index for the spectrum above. 0.100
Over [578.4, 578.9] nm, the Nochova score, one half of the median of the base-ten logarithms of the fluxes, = 0.496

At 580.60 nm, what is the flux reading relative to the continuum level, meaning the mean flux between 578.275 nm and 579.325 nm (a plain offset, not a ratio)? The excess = 1.3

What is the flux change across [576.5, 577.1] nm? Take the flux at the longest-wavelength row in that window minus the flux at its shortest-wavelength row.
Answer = 0.4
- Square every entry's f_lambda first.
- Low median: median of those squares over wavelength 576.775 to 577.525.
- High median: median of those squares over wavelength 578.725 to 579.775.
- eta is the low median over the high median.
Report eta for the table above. 1.11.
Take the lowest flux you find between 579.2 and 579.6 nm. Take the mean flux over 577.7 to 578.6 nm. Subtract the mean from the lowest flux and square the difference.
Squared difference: 0.62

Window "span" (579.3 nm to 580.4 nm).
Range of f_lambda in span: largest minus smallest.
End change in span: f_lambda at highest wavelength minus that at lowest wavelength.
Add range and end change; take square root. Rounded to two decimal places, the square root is 0.47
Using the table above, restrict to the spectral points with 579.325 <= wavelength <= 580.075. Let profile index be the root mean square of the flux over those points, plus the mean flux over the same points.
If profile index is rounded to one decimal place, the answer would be 19.9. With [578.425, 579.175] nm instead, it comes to 19.4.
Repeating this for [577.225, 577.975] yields 20.2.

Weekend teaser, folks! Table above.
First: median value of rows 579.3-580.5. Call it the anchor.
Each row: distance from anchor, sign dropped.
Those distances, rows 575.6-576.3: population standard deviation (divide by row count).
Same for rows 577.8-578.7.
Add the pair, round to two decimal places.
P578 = 0.29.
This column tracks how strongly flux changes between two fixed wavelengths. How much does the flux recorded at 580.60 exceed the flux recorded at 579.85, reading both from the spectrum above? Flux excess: 1.3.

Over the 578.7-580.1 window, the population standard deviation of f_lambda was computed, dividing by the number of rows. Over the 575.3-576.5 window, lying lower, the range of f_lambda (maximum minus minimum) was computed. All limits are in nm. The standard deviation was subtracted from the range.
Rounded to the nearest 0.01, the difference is 0.81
